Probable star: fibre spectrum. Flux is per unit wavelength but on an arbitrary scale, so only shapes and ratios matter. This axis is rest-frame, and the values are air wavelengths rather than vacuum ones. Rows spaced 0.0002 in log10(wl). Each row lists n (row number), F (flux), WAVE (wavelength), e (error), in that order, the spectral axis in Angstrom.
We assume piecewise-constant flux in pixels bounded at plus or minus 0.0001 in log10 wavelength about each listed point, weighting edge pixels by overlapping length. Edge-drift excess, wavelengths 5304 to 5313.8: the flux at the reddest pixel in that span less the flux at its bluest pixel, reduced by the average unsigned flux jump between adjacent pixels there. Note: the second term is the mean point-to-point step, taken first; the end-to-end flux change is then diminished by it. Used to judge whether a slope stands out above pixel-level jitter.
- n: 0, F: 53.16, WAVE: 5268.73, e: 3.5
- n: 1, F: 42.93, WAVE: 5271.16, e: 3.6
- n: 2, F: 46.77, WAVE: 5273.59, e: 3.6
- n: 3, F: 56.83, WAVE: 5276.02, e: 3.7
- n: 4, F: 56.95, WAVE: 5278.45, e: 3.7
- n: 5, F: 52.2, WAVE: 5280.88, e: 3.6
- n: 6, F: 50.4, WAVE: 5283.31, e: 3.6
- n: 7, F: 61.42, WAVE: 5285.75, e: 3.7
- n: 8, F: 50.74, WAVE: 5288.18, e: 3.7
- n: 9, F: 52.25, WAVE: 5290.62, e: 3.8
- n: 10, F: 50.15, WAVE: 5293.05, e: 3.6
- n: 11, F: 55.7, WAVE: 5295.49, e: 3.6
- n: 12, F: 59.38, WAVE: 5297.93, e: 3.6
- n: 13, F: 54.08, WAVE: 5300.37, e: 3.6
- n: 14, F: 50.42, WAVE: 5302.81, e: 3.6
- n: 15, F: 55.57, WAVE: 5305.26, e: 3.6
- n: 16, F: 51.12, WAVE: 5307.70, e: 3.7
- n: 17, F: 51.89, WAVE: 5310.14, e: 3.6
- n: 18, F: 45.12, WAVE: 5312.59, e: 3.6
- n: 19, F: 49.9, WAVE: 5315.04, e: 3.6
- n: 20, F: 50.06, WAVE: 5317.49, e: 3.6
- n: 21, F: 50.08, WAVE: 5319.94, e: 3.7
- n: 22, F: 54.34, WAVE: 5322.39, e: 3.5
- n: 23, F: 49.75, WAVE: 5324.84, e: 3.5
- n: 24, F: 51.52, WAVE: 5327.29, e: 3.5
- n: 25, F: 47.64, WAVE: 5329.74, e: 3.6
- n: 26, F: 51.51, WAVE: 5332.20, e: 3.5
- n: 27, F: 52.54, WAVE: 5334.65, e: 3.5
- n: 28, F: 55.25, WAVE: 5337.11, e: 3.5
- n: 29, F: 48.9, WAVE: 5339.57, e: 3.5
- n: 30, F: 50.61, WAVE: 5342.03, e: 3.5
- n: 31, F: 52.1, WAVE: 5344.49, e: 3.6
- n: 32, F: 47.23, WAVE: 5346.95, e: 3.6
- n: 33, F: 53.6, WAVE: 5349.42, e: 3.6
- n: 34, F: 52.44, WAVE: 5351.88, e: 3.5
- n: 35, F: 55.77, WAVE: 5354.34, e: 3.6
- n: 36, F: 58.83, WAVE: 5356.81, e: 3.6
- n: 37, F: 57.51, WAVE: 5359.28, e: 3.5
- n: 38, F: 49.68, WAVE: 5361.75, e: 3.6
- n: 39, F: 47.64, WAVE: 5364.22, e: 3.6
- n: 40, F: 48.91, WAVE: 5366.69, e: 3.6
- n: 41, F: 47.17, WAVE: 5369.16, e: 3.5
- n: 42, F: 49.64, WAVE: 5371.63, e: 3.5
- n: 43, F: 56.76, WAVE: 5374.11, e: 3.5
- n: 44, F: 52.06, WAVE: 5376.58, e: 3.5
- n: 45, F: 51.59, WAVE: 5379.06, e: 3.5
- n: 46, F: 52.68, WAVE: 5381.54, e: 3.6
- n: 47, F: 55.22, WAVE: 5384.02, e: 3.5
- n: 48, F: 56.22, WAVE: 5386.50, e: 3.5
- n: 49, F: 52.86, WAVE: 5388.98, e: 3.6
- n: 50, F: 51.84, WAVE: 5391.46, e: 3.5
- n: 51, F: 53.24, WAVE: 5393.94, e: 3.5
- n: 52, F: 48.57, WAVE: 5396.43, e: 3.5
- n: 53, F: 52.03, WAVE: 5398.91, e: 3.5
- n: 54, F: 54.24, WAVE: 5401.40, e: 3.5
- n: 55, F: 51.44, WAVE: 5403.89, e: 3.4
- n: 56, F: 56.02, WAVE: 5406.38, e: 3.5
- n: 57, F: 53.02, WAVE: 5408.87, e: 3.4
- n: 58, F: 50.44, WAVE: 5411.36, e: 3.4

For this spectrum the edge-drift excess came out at -14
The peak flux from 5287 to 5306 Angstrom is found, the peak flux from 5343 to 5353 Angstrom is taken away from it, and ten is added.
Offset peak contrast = 16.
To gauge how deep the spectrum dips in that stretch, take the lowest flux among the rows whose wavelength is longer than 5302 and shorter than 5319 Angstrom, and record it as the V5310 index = 45.12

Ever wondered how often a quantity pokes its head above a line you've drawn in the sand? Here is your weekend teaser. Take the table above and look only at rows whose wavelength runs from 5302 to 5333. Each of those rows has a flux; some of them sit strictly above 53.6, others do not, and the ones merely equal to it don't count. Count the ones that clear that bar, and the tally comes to 2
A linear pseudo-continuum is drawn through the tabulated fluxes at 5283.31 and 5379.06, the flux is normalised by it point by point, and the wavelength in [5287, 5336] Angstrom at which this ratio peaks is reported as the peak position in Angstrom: 5297.93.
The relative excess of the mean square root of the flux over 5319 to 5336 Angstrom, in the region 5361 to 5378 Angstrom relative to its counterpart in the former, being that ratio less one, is -0.008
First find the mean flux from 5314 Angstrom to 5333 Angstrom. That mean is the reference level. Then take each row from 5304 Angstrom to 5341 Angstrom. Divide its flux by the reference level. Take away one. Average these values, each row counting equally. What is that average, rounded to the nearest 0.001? 0.008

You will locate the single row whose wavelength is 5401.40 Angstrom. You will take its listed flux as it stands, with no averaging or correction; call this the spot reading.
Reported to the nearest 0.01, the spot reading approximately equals 54.24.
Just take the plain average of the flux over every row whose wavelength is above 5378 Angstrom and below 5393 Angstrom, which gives 53.4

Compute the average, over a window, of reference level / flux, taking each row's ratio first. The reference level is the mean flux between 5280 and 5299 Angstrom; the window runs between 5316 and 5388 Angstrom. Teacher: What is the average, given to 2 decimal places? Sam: 1.04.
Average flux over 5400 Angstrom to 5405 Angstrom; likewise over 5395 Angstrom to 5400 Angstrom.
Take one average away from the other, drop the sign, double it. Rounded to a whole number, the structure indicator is 5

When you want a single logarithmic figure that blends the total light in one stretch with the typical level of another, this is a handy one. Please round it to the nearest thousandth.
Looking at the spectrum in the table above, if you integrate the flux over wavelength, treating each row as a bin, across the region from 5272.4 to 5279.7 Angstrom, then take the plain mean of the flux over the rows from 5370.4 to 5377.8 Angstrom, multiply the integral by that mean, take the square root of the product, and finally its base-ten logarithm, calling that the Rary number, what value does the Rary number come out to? 2.157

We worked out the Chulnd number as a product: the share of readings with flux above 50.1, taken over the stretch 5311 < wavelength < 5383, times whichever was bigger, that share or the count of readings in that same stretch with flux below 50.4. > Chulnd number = 7.17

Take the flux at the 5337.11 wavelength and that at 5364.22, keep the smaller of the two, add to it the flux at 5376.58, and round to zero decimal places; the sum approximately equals 100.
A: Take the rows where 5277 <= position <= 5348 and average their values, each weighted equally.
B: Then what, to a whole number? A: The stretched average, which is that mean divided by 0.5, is 104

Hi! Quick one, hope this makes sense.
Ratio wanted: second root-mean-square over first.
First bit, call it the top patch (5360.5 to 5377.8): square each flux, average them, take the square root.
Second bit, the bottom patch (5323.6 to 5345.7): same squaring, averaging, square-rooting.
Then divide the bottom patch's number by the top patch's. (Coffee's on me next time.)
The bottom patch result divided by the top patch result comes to 1.02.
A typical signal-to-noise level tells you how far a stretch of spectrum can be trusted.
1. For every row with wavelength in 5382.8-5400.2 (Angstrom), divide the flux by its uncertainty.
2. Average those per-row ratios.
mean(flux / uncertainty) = 15.0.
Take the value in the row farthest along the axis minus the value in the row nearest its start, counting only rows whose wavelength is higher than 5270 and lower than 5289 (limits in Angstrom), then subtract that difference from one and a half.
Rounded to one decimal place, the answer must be -6.3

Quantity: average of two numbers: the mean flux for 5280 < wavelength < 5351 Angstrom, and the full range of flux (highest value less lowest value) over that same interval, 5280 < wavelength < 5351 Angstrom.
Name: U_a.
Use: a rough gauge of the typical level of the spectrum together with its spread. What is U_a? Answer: 34.1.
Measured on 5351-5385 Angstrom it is 32.1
